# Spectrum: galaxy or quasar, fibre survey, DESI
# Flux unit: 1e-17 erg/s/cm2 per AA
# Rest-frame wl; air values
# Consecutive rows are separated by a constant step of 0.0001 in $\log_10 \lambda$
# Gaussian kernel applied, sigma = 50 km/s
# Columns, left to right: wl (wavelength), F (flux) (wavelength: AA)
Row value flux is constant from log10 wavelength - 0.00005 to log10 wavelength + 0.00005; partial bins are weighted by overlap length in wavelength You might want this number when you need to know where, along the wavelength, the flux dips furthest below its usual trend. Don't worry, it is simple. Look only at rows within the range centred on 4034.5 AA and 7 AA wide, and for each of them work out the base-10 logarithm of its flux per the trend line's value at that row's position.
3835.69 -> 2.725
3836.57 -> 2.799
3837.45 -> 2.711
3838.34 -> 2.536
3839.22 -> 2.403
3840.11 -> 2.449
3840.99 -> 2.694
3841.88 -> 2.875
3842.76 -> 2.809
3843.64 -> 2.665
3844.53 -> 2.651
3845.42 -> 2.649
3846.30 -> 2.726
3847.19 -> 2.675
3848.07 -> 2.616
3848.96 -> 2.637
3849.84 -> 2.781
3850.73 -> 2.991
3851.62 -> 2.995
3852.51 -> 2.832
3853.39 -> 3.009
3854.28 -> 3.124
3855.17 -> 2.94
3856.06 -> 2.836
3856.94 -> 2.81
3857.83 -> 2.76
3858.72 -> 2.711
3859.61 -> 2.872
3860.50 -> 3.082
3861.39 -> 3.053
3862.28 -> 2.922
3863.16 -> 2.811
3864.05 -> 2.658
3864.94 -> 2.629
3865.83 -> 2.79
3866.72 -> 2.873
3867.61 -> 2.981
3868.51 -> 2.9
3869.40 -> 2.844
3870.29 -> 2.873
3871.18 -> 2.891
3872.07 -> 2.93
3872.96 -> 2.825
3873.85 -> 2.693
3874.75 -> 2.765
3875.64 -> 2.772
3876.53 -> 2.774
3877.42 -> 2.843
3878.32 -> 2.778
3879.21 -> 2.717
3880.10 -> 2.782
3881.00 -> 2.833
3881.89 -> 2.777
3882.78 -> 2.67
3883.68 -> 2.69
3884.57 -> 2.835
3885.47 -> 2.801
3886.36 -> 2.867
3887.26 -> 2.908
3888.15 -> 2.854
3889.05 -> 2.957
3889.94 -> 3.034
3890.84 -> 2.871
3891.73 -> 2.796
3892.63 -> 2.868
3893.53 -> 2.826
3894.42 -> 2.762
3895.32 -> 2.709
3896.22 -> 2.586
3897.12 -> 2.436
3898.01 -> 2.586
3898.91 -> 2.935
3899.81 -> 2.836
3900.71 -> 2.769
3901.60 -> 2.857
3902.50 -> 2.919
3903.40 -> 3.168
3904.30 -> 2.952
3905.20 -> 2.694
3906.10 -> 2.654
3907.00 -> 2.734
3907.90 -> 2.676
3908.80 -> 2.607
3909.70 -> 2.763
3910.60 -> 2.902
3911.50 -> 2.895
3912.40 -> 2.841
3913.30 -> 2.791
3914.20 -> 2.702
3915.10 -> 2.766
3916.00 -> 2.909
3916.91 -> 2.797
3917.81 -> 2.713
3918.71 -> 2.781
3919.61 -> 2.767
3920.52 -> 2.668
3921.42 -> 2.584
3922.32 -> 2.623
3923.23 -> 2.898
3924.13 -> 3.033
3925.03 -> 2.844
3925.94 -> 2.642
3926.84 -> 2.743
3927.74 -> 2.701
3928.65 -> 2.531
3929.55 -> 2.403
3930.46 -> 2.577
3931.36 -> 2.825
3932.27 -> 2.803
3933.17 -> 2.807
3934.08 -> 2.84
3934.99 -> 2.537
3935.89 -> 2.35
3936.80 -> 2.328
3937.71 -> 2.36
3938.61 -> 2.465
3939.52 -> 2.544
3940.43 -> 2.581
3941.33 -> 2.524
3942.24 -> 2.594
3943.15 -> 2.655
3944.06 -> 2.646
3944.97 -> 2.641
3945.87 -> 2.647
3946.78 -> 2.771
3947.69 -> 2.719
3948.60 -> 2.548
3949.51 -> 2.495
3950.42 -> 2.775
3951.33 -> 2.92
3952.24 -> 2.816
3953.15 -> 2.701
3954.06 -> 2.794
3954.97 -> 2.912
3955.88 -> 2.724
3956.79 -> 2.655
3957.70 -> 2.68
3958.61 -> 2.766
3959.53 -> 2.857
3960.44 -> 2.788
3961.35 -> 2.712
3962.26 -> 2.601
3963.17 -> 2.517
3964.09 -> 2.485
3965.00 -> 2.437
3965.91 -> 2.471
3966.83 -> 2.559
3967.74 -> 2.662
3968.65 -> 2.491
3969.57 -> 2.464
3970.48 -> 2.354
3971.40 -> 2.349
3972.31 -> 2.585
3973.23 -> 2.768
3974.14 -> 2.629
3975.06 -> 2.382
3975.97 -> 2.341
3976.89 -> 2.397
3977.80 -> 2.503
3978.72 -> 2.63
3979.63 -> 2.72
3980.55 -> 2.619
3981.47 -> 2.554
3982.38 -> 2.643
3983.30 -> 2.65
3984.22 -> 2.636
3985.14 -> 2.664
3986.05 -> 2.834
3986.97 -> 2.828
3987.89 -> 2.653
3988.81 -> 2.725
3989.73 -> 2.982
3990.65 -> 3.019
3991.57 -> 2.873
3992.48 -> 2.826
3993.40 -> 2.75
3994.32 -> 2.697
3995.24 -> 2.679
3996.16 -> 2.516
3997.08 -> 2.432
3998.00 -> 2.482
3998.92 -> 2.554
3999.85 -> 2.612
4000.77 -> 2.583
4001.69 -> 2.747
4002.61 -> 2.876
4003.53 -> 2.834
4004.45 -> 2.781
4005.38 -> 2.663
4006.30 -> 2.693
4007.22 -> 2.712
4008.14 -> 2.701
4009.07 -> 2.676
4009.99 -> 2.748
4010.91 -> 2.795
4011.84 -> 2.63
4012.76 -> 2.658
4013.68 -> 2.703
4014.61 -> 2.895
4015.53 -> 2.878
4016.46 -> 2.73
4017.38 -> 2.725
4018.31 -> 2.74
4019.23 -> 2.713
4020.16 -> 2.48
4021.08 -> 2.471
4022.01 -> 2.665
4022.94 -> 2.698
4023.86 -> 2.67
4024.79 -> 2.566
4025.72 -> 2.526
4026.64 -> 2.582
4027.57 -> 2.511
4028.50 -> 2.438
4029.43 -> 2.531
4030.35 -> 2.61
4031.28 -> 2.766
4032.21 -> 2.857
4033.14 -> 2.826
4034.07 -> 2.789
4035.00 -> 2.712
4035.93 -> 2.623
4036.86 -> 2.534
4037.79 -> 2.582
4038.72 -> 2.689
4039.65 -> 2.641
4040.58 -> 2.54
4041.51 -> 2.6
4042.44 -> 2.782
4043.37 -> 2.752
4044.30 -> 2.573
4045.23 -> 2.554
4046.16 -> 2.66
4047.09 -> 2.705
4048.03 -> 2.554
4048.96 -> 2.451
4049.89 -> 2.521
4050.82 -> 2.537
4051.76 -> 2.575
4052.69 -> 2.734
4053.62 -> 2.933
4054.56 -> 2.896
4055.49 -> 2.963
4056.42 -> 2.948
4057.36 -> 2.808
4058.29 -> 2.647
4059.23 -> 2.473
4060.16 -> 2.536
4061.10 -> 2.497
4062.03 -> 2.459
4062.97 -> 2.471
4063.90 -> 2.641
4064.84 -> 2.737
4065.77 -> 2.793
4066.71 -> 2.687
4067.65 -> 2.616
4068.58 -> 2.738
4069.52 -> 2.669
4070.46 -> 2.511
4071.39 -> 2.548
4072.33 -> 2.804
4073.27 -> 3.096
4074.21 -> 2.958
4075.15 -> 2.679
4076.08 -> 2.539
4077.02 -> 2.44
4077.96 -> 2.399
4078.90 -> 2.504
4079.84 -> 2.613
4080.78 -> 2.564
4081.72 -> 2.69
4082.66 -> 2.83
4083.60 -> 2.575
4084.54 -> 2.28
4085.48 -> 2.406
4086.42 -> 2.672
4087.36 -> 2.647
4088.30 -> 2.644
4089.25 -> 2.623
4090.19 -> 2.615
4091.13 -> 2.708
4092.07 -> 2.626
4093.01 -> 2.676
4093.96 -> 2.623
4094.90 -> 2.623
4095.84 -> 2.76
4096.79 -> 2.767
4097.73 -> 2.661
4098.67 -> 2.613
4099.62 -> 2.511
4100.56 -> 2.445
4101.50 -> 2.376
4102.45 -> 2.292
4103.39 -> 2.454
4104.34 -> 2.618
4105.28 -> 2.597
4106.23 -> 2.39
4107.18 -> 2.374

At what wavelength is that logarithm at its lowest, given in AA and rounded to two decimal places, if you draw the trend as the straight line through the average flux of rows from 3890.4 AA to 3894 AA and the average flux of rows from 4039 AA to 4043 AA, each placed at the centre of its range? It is 4036.86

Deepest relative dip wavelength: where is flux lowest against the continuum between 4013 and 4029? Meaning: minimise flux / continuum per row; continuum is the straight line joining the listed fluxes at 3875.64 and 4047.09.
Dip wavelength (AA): 4028.50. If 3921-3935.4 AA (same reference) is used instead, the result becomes 3929.55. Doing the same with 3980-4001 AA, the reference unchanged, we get 3997.08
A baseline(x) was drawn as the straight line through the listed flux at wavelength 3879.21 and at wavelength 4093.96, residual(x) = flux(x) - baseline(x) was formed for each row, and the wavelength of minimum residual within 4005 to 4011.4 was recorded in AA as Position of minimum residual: 4005.38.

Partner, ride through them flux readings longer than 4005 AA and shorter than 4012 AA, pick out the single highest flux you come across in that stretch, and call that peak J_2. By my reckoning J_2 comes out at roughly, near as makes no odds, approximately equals 2.795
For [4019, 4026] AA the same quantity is 2.713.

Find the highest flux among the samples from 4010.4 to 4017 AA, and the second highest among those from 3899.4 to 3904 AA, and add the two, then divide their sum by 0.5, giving 11.6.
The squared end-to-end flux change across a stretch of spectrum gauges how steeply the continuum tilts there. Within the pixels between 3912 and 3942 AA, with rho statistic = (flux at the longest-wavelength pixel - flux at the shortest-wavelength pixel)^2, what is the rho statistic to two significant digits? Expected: 0.10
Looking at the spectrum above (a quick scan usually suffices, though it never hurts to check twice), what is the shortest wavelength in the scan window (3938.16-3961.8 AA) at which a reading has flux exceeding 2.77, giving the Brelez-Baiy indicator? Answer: 3946.78 AA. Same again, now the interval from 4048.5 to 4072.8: 4053.62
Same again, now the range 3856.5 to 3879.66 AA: 3856.94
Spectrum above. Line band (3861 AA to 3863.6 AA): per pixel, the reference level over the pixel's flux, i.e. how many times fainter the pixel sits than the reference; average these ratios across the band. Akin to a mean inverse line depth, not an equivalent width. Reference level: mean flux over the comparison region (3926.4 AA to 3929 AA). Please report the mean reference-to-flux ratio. 0.91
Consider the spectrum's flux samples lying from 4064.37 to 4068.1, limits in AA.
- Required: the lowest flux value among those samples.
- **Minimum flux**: 2.616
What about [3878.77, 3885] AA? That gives 2.67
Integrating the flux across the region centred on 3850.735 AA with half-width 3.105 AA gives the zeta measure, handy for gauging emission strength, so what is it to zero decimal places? 18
